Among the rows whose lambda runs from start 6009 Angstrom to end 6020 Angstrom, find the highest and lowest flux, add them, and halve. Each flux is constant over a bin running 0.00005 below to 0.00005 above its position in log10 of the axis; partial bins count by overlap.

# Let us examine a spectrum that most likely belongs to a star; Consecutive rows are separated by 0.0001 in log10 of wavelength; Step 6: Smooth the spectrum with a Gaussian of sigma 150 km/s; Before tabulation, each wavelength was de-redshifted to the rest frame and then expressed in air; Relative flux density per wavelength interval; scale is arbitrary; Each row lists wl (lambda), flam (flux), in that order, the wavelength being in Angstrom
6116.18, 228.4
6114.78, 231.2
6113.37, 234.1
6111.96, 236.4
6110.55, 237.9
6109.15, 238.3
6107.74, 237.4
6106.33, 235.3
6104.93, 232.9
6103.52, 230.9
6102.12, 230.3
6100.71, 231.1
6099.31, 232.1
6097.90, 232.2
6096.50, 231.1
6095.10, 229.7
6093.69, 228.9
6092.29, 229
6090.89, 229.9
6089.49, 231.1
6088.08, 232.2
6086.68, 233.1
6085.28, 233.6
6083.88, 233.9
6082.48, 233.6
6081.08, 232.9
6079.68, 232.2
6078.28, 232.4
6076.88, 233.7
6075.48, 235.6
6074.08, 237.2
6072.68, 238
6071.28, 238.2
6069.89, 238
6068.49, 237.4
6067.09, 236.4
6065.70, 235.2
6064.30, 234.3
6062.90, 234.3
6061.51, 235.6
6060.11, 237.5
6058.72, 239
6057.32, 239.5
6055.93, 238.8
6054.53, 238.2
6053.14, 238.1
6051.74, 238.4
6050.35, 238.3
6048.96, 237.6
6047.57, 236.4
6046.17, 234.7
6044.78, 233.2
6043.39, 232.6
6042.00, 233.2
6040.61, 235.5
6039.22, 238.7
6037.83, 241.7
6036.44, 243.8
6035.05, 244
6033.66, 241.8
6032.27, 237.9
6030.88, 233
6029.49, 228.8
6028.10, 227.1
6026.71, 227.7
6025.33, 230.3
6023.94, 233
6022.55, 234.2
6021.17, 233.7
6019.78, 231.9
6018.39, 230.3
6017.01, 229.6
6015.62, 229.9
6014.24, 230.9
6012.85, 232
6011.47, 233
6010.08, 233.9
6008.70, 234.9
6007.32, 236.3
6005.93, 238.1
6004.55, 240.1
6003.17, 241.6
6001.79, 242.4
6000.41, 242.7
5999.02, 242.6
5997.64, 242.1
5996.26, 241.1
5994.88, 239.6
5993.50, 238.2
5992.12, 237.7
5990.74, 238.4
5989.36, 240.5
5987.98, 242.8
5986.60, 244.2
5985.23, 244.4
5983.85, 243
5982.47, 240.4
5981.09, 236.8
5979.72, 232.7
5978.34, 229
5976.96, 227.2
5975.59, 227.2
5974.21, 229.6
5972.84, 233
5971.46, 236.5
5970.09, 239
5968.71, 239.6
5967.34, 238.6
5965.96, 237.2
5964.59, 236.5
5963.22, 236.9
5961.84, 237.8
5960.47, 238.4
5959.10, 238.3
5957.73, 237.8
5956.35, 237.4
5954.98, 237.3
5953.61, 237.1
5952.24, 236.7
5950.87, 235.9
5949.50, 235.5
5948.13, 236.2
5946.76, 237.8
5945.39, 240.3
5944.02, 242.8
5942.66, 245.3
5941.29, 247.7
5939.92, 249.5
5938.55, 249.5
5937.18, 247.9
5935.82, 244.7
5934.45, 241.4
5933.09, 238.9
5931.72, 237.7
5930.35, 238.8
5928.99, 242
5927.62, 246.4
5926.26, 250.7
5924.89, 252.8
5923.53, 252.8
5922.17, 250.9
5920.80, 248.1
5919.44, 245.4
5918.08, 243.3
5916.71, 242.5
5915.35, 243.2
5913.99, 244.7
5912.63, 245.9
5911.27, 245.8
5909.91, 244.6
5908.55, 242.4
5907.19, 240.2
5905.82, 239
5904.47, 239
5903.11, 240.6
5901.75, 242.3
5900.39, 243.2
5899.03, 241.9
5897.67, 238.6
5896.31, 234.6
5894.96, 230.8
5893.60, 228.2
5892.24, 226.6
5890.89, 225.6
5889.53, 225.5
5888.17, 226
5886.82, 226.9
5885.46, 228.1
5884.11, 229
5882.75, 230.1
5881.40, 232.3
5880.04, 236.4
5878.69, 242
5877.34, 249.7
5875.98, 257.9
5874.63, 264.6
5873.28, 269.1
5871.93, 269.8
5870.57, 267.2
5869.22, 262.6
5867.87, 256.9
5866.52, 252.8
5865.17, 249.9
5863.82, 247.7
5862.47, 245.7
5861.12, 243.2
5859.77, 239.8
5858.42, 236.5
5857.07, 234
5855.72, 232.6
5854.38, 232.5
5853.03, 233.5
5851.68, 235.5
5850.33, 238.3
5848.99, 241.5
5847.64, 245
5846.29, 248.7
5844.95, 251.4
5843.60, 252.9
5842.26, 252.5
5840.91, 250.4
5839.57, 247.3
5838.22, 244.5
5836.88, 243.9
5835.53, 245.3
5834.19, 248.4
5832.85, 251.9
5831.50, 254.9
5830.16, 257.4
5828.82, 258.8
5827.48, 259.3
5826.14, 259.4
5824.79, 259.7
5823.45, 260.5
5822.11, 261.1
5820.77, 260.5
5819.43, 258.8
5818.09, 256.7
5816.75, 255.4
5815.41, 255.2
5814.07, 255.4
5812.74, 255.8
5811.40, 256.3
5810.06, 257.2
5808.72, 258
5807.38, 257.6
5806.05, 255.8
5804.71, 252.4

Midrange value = 232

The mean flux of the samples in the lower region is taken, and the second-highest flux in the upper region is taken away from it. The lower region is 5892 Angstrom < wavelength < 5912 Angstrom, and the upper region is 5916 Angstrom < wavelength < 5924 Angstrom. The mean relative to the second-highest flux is -12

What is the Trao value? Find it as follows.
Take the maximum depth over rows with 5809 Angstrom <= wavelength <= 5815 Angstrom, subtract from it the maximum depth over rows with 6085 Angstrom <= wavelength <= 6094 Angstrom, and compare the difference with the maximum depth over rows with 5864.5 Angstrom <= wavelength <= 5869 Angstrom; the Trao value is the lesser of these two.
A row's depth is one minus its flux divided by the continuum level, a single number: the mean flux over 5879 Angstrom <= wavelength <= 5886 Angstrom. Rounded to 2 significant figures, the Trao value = -0.11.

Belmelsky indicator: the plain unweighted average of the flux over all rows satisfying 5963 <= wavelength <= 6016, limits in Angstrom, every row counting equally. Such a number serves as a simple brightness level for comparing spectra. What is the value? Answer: 237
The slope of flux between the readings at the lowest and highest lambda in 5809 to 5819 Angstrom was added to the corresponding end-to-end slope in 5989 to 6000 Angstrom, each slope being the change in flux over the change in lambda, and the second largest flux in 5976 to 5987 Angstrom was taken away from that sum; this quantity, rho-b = -244.0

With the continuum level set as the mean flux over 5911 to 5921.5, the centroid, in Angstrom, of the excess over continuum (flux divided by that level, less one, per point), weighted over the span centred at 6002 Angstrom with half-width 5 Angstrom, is 6002.8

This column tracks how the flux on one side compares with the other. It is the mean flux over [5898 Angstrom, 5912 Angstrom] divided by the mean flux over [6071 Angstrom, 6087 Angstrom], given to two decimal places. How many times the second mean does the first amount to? 1.03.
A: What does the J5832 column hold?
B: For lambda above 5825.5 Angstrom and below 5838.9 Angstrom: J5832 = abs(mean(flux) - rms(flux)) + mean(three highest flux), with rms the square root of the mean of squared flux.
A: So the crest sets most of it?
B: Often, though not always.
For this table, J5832 259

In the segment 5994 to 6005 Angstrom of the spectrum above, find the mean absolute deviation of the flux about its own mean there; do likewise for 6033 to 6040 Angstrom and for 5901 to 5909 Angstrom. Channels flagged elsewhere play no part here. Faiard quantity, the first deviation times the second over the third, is 1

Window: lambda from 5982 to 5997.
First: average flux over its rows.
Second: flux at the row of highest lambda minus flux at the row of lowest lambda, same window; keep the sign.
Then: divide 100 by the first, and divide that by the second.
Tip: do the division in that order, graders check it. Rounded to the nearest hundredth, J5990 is 0.59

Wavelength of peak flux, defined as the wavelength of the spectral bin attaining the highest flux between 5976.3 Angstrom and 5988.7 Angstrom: 5985.23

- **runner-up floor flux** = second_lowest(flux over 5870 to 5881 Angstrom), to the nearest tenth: 242.0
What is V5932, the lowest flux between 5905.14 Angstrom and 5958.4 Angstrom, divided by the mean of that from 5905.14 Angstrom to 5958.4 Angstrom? 0.969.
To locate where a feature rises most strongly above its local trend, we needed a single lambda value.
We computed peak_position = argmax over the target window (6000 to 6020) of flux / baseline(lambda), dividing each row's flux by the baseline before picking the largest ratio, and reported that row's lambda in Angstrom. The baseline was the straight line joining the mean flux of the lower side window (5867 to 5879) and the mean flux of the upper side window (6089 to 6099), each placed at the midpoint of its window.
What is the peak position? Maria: 6000.41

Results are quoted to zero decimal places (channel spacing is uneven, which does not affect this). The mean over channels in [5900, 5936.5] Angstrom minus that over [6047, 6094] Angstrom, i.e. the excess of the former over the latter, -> 9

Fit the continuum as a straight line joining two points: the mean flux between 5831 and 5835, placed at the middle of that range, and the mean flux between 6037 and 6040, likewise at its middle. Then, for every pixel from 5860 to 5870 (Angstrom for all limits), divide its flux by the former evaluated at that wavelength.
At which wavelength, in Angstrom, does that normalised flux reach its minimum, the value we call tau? 5861.12 Angstrom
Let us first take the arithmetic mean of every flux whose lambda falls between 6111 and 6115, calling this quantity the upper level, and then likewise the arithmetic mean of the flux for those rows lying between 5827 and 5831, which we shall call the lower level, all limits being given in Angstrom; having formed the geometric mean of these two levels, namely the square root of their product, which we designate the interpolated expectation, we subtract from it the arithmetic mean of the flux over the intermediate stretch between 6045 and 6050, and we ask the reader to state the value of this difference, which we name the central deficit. 10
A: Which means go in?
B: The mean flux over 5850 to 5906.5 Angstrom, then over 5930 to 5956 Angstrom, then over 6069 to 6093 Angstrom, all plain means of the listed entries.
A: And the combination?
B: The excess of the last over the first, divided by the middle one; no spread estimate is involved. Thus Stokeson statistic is -0.030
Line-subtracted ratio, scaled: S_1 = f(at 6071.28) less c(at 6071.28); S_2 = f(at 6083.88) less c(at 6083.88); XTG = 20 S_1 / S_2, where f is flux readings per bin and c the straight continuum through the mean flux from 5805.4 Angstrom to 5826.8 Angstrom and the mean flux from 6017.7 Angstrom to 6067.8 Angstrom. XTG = 48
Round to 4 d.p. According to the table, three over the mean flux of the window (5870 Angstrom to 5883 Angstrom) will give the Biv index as 0.0119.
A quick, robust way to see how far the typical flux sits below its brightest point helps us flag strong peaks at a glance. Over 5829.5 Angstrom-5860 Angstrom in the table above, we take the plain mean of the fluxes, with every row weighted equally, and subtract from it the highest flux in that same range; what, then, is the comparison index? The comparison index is -13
